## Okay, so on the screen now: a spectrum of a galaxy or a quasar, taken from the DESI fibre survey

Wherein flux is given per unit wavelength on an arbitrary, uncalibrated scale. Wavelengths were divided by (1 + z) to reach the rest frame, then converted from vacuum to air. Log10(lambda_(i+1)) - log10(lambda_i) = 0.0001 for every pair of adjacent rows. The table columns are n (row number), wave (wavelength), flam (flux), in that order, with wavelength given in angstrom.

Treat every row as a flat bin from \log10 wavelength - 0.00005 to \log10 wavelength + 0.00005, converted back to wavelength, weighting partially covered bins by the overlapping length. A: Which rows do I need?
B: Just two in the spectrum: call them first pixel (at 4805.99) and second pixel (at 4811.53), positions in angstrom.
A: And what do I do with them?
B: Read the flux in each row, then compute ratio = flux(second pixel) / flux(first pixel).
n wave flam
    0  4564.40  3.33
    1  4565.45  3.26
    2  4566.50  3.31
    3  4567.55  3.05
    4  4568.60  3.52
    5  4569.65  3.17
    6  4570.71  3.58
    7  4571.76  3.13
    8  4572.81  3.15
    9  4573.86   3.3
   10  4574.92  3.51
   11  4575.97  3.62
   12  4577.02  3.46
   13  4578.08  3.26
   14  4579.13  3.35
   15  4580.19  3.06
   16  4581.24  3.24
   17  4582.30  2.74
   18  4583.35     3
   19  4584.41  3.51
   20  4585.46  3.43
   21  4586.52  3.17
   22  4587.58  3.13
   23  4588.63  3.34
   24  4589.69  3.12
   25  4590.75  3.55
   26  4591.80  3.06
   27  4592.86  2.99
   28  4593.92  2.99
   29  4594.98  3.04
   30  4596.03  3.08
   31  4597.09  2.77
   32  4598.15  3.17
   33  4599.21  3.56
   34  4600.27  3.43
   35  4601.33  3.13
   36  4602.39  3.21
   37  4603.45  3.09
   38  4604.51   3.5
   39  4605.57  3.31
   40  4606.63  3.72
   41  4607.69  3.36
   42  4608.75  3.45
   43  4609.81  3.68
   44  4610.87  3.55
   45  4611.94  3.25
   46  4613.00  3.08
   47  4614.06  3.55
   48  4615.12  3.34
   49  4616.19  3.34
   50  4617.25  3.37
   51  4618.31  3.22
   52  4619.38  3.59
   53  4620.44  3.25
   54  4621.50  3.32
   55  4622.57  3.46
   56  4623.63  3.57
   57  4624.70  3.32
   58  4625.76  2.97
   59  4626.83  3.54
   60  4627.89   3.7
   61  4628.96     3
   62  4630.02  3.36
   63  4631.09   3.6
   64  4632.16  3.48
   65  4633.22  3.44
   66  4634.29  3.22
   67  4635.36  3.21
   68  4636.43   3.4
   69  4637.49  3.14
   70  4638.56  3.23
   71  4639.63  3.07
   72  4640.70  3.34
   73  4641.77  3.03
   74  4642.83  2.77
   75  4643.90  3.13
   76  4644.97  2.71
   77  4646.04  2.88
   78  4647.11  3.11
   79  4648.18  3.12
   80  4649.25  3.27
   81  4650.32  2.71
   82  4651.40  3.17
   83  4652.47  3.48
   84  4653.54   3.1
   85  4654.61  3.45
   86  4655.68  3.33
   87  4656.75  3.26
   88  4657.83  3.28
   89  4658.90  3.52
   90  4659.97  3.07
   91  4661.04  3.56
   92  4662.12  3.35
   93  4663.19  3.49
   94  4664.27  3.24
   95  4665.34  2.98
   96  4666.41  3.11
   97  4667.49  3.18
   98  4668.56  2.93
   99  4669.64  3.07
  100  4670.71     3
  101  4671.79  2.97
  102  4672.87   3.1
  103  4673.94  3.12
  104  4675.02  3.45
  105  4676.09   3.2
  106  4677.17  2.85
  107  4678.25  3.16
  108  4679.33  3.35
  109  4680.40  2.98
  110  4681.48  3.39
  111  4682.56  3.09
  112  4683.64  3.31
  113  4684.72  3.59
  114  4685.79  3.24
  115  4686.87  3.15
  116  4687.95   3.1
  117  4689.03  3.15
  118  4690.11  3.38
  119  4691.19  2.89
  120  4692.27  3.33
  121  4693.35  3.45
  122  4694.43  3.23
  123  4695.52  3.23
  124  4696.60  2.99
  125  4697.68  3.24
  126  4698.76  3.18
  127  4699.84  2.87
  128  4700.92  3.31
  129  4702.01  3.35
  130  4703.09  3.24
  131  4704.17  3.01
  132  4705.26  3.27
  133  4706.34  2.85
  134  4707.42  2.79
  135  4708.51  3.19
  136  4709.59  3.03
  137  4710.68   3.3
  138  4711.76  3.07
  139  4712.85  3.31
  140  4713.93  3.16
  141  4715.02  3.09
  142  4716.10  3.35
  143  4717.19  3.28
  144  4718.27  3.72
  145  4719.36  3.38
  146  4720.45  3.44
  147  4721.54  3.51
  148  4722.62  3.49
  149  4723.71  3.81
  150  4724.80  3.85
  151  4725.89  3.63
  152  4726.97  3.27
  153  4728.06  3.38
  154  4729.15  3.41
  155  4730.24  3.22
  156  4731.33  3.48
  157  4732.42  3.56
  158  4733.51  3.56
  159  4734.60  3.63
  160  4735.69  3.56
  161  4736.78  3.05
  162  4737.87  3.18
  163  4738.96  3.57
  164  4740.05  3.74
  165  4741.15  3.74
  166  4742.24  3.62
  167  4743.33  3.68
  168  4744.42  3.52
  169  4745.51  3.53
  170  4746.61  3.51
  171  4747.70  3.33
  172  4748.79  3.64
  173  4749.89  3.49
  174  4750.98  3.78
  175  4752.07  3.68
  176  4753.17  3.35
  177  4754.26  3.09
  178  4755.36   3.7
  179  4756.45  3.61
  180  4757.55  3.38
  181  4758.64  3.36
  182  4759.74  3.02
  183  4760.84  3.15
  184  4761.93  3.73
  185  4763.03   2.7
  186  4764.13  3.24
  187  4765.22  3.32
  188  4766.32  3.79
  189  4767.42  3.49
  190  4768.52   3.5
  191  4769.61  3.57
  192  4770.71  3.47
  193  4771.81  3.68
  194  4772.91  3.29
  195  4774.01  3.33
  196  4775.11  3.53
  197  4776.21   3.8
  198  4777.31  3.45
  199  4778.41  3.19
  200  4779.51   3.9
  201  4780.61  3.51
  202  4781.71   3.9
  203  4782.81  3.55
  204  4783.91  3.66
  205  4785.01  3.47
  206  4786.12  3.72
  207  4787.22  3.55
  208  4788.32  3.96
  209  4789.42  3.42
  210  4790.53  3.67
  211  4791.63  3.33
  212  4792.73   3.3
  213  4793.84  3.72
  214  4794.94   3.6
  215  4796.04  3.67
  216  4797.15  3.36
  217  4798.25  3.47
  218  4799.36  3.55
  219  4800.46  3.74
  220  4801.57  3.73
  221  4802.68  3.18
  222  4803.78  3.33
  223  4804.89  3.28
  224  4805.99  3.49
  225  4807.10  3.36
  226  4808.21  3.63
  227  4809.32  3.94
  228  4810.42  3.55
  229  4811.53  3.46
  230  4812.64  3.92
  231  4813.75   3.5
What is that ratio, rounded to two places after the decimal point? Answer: 0.99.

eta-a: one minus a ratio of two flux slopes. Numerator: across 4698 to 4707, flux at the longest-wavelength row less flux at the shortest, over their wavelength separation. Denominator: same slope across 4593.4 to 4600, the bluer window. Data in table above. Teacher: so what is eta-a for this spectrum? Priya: 1.4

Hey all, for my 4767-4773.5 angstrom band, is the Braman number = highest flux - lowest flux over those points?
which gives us 0.39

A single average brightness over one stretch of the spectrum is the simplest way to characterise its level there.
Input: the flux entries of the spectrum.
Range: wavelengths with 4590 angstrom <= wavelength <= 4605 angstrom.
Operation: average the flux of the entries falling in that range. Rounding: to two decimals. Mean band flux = 3.18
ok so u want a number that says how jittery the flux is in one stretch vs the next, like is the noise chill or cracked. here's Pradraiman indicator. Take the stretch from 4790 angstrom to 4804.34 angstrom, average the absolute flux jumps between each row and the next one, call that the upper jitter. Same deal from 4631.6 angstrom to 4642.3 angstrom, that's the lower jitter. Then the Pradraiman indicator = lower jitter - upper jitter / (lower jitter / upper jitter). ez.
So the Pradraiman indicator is -0.056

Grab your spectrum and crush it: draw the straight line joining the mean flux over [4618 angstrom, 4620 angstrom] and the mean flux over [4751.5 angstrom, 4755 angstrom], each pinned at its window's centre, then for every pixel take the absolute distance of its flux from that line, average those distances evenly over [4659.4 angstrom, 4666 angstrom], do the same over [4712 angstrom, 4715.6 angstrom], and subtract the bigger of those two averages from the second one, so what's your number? 0.00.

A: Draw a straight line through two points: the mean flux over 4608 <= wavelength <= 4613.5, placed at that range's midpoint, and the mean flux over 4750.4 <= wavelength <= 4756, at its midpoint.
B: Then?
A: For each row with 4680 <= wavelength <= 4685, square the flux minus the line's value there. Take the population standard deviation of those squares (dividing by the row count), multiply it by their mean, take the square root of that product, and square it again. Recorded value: 0.007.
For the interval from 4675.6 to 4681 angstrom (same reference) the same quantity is 0.020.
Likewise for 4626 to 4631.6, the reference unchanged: 0.004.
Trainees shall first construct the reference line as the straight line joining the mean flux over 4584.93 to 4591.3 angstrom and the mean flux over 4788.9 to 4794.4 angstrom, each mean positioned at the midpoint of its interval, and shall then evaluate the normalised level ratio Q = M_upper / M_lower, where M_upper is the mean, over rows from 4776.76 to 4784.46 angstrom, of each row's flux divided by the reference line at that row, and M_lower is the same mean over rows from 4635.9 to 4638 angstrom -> 1.05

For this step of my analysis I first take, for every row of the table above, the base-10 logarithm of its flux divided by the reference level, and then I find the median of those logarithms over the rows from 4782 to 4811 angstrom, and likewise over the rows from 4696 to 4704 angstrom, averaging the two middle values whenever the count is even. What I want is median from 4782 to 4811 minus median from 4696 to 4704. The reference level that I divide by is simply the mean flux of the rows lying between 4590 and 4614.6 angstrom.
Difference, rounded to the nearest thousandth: 0.040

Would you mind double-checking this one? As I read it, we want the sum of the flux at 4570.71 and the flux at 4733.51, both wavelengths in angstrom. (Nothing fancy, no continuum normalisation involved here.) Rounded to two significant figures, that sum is 7.1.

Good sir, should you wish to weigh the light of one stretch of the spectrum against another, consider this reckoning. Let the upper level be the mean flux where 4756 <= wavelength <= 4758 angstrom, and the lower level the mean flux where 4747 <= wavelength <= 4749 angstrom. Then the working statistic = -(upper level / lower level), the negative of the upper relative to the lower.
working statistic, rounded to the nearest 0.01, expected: -1.00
